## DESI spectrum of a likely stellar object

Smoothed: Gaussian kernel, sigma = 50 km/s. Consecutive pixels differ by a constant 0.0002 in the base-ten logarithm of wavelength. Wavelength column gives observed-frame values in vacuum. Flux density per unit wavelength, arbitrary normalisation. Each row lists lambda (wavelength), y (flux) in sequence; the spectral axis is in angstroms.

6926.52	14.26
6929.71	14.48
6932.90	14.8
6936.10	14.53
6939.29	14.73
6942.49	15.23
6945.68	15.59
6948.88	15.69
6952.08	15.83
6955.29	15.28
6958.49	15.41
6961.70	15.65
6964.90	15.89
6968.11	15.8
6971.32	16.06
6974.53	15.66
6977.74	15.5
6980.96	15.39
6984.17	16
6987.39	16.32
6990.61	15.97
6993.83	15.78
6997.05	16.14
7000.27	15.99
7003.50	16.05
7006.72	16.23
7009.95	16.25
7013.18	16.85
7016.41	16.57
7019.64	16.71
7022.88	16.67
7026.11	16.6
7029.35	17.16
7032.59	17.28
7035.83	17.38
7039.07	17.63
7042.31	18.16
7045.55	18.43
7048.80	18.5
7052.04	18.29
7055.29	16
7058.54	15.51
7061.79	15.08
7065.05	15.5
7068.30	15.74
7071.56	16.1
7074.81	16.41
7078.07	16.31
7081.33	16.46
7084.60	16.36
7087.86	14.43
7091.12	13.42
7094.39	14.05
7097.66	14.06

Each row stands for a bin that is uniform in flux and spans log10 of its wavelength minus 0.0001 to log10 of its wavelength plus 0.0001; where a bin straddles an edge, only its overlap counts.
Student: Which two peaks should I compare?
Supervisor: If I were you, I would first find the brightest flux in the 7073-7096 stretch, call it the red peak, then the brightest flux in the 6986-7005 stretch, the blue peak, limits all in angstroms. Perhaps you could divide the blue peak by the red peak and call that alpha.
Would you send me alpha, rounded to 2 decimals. 0.99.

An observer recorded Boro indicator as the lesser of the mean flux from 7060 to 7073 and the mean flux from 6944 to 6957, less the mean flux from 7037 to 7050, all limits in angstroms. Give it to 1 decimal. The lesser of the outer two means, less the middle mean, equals -2.6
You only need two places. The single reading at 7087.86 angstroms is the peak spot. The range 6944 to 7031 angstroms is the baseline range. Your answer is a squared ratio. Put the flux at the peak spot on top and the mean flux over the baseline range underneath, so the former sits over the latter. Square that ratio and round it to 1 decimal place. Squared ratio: 0.8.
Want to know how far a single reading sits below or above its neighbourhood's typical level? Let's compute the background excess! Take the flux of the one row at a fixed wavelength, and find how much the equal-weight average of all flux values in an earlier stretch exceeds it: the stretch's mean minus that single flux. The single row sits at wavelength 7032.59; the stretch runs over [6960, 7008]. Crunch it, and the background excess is -1.4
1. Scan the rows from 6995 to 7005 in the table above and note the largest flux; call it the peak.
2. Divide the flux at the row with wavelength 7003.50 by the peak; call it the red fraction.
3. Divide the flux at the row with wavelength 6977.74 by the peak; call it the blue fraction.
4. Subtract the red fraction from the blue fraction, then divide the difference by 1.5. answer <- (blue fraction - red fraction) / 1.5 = -0.02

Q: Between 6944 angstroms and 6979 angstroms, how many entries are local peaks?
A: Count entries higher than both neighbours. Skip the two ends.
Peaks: 3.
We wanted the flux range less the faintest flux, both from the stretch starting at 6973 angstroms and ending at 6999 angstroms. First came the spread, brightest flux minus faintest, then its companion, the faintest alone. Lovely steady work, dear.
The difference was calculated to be -14.5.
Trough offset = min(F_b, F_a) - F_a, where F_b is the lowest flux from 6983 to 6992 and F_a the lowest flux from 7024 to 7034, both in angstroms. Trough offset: -0.63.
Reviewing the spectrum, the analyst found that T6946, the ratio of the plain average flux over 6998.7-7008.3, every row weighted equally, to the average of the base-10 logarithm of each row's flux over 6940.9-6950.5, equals 13.5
